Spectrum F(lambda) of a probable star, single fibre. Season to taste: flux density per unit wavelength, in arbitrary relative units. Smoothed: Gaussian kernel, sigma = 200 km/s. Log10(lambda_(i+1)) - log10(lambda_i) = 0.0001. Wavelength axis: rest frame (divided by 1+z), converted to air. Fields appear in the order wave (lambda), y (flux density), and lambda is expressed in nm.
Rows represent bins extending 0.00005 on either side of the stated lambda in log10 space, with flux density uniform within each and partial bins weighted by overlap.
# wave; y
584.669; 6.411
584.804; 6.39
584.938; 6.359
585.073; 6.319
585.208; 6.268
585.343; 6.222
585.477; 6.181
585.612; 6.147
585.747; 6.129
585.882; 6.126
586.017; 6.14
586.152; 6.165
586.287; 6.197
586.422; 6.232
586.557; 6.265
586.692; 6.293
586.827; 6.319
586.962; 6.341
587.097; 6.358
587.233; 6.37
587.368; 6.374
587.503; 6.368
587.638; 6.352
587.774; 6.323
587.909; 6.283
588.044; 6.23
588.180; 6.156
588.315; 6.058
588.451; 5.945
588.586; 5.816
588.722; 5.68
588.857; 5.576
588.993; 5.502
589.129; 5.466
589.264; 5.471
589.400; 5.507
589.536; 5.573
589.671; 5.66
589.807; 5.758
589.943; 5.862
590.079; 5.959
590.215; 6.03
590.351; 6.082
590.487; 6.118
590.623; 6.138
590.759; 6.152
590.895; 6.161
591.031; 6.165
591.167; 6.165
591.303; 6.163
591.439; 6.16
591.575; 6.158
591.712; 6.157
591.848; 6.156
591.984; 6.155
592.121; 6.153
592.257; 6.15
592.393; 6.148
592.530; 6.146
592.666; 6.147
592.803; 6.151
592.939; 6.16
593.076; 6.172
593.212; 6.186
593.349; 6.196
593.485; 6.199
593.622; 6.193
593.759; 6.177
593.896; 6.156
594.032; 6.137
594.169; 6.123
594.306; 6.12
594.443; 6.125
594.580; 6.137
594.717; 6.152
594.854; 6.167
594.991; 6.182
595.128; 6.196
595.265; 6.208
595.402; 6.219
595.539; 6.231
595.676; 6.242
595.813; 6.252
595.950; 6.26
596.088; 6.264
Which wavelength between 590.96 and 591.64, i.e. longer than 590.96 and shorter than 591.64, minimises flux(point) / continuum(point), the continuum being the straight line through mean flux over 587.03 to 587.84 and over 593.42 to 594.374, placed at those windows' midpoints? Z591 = 591.031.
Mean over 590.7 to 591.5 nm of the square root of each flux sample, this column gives 2.48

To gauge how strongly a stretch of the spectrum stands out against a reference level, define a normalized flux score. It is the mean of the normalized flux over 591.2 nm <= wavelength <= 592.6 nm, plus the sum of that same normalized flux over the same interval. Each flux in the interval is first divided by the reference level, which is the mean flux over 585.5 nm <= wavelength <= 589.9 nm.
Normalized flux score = 11.2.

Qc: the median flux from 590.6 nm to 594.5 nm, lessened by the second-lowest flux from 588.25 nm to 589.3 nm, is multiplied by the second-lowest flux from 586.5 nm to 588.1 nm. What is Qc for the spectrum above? 4.29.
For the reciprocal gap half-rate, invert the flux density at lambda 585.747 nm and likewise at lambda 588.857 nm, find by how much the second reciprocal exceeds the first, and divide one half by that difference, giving 31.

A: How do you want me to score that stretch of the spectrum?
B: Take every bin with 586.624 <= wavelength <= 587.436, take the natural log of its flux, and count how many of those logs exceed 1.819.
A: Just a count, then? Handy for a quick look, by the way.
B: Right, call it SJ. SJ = 6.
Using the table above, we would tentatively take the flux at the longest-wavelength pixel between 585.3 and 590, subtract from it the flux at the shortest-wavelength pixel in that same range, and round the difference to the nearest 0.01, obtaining -0.36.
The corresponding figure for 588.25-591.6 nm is 0.10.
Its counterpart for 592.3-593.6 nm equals 0.05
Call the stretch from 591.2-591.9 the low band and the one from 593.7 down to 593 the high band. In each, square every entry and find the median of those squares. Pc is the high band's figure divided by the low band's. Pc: 1.01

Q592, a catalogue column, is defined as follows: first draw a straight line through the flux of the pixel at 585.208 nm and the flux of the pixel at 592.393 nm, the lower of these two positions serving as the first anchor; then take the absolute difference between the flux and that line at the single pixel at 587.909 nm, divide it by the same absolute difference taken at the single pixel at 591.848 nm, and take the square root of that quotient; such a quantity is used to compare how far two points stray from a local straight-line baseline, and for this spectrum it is 7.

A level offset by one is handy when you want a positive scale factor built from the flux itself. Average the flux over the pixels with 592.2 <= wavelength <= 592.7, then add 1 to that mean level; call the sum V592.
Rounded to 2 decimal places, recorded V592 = 7.15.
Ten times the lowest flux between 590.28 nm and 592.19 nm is 60.8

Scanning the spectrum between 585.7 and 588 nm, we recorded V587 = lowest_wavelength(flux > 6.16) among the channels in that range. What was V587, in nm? 586.152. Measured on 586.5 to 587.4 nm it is 586.557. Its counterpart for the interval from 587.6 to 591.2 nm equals 587.638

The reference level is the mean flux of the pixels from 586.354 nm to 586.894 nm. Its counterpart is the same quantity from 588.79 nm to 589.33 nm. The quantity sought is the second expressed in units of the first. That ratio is 0.88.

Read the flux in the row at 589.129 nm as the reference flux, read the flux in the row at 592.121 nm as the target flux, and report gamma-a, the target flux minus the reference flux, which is 0.7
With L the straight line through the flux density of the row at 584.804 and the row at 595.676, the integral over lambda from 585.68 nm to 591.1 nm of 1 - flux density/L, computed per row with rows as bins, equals 0.26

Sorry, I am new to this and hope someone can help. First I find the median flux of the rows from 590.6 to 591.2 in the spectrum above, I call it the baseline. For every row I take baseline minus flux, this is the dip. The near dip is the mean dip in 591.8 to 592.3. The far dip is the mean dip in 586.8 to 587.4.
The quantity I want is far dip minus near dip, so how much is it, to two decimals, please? -0.20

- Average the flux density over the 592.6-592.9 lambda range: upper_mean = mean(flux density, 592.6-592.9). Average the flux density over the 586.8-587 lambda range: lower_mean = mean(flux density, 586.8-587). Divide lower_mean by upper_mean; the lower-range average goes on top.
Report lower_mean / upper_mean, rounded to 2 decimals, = 1.03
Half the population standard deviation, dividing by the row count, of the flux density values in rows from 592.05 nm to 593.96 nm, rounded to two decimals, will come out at 0.01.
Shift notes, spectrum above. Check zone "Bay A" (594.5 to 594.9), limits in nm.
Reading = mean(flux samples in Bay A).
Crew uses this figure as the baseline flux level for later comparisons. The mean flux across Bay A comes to 6.15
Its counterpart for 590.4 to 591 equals 6.14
